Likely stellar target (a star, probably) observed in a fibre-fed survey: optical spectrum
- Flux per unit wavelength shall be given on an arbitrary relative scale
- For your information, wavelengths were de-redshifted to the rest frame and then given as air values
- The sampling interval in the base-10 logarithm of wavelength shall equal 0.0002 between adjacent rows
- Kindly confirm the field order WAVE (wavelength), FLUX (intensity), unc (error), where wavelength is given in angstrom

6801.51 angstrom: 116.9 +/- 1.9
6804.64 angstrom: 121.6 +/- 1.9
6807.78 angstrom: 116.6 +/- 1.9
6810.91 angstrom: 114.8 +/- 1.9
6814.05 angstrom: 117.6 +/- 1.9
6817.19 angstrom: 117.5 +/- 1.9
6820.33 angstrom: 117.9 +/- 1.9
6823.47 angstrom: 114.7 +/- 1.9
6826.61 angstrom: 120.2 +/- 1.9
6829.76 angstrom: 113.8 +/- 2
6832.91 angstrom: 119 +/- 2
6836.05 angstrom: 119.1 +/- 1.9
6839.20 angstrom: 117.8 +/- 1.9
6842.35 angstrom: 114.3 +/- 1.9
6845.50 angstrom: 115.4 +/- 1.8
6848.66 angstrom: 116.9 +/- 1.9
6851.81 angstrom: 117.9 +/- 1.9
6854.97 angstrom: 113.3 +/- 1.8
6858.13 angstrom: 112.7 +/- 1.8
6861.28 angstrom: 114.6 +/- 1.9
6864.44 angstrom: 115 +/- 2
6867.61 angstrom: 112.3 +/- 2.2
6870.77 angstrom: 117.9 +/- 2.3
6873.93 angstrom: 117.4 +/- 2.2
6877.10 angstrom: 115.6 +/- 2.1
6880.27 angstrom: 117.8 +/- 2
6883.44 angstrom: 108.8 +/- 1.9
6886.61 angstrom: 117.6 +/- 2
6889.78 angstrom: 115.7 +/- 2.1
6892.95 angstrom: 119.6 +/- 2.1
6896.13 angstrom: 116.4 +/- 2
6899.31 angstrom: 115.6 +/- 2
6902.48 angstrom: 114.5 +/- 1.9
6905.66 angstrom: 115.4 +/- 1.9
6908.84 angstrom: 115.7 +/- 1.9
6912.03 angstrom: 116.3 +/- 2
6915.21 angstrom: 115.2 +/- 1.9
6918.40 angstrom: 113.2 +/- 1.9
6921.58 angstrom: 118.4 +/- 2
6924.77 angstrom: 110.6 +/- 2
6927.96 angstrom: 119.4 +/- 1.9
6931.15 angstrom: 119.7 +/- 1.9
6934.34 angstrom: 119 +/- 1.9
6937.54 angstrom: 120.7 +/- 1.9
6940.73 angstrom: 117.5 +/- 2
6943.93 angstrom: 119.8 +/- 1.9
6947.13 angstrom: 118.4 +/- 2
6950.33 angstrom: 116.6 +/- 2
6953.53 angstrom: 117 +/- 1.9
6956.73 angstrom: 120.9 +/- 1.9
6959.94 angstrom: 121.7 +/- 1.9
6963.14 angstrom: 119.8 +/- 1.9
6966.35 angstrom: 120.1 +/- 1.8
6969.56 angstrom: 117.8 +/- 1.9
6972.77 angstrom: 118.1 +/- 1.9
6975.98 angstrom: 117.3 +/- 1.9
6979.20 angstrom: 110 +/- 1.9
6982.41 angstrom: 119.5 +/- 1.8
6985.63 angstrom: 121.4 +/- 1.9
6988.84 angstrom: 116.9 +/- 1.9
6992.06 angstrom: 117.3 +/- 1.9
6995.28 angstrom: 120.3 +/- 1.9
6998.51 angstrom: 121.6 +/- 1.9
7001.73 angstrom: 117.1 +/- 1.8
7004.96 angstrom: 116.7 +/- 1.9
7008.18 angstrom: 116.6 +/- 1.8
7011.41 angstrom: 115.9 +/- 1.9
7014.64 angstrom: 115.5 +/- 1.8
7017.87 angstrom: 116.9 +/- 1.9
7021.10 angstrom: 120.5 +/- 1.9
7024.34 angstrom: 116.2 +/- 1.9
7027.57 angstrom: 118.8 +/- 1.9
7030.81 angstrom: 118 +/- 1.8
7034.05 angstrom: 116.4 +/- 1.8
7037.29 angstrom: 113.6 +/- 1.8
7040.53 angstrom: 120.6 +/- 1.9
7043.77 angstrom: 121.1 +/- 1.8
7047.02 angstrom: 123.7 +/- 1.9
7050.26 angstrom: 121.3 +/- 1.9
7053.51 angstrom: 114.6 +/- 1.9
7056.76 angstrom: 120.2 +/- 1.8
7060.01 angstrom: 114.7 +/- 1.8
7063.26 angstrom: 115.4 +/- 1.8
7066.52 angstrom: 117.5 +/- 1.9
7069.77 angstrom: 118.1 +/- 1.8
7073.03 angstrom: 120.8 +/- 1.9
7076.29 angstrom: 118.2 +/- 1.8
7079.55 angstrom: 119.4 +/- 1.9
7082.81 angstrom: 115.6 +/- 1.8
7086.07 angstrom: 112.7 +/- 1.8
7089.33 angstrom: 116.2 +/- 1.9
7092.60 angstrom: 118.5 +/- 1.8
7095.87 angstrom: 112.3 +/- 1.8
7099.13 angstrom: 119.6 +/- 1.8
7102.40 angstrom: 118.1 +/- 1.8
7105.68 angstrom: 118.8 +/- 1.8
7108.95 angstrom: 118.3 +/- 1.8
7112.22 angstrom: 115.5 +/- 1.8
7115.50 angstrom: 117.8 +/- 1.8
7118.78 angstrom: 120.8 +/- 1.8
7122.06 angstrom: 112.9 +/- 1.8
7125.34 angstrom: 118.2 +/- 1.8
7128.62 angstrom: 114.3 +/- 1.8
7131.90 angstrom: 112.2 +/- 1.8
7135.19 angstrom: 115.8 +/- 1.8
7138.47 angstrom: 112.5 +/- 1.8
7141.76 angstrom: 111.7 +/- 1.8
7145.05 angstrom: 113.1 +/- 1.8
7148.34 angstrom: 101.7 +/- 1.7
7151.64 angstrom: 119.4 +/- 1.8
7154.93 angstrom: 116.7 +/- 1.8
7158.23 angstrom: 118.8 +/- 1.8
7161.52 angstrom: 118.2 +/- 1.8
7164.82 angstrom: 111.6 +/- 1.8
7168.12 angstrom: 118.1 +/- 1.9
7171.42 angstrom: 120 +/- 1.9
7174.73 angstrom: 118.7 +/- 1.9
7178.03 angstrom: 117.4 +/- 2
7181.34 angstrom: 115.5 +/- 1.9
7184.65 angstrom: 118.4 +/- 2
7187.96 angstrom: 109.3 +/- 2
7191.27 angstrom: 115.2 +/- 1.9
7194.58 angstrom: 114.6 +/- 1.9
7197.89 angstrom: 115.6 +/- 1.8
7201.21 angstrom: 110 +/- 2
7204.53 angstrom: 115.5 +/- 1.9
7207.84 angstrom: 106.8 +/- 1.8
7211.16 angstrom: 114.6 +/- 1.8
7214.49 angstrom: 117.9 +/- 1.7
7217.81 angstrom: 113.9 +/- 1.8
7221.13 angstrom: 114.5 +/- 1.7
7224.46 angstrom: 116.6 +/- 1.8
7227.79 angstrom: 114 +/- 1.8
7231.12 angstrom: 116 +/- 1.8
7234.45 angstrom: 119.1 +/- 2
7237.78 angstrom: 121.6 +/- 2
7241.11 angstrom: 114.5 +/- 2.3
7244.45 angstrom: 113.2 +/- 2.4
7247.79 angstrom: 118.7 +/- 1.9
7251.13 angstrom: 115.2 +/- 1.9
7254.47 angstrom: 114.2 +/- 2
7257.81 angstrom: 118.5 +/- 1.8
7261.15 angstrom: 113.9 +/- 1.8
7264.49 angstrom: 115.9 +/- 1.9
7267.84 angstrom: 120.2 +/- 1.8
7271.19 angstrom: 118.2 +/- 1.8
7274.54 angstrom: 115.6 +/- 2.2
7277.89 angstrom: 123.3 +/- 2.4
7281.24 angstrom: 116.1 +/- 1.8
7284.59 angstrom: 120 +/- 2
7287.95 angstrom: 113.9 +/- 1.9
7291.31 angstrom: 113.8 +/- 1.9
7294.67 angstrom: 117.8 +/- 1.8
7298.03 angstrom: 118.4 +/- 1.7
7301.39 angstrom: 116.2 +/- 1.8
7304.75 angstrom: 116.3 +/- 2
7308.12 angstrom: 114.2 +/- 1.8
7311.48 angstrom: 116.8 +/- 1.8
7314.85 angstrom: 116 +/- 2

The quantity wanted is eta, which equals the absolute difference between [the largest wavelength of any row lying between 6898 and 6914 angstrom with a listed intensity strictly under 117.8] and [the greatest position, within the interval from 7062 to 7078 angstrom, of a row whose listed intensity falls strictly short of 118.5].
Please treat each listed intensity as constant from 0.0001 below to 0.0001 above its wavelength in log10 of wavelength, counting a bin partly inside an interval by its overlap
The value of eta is 164.3 angstrom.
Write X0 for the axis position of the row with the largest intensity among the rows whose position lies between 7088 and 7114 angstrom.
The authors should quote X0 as 7099.13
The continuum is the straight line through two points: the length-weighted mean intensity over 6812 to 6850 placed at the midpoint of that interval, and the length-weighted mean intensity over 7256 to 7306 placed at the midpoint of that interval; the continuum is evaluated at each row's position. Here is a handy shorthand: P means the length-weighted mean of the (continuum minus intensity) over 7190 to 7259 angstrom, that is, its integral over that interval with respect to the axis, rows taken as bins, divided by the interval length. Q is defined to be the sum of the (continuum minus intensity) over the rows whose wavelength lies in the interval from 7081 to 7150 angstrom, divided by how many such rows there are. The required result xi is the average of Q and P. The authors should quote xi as 2.0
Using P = 2.0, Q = 2.0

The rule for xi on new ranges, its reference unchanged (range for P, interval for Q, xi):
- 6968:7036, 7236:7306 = -0.1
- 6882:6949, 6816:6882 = 0.6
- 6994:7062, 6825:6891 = 0.1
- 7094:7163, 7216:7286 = 1.0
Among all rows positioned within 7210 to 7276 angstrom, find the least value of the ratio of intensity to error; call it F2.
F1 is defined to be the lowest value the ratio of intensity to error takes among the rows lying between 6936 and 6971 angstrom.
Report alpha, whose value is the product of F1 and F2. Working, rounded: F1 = 58.3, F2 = 47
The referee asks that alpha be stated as 2750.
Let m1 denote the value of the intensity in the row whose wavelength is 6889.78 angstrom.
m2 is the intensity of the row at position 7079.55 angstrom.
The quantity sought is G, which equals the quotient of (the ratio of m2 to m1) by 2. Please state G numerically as 0.516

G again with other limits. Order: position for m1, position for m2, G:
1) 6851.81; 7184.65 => 0.502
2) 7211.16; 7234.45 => 0.520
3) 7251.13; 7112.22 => 0.501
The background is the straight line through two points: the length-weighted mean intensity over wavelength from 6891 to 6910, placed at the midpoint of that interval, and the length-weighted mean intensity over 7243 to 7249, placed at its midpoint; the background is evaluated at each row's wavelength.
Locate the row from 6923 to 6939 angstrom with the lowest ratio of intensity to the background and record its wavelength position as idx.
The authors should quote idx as 6924.77 angstrom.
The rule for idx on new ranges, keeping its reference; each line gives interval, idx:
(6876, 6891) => 6883.44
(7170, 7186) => 7181.34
